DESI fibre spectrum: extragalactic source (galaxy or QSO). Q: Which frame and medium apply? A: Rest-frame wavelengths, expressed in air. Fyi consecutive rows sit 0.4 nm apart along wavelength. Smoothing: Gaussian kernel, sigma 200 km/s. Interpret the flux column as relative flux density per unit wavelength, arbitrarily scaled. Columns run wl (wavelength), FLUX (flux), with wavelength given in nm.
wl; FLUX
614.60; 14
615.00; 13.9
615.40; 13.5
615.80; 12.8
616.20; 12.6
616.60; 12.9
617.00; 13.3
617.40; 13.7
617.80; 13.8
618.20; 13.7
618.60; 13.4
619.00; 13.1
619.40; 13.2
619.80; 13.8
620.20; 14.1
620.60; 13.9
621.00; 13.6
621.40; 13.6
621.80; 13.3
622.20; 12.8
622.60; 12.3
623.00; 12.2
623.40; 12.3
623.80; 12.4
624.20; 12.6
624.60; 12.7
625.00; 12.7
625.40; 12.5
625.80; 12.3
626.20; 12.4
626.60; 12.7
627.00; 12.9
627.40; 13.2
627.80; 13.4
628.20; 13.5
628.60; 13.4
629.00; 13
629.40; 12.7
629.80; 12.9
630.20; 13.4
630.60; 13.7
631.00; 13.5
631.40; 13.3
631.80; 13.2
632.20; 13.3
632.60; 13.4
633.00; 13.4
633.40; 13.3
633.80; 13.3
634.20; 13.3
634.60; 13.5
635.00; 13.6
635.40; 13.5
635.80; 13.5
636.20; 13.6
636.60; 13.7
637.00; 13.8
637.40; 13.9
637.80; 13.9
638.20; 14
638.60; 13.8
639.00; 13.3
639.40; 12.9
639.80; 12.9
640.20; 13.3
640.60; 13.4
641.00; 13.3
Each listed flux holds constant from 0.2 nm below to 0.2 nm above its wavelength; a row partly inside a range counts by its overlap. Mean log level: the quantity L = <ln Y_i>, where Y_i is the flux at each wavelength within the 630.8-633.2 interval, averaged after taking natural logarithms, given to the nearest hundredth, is 2.59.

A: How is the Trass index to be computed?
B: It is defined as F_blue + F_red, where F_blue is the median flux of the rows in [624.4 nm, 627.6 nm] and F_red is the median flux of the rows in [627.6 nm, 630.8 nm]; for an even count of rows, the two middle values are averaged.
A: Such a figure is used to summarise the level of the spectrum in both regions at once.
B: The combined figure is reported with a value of 26.1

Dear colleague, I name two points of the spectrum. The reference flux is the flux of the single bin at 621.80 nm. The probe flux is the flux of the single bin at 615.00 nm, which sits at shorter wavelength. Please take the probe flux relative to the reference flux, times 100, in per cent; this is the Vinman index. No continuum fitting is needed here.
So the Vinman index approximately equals 105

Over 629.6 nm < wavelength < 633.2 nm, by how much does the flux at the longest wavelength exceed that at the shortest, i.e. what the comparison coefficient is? 0.5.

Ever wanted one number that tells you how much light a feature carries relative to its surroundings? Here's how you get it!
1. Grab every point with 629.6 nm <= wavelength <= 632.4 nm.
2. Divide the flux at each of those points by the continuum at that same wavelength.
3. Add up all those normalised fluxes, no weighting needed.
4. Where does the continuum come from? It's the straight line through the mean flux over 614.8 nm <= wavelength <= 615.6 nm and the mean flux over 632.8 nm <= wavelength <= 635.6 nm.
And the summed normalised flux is 6.93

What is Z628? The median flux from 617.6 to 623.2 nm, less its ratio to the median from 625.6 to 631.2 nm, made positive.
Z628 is 12.5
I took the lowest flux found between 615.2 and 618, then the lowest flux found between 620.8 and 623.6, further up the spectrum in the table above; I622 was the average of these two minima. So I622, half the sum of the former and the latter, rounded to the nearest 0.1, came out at 12.4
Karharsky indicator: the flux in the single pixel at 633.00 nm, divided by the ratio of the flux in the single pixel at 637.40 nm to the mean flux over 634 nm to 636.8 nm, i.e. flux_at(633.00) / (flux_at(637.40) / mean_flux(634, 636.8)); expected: 13.0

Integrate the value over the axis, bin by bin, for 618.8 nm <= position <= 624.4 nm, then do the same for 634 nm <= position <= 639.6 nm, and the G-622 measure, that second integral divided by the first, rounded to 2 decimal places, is 1.04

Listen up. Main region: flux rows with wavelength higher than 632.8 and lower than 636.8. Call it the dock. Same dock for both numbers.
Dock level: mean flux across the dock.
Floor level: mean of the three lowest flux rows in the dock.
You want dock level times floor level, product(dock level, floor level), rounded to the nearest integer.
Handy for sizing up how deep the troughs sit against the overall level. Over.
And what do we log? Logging 179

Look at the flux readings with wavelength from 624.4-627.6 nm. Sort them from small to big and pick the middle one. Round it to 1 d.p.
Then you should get 12.7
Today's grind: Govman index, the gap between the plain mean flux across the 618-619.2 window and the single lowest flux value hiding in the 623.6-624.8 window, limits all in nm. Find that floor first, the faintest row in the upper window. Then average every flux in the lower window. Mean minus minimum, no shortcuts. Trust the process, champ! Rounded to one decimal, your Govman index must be 1.0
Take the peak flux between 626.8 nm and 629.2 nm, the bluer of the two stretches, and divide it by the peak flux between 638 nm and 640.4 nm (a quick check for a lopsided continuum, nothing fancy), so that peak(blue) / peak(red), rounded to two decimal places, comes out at 0.96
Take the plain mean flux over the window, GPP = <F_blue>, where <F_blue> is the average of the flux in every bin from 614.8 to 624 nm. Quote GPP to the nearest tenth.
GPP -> 13.2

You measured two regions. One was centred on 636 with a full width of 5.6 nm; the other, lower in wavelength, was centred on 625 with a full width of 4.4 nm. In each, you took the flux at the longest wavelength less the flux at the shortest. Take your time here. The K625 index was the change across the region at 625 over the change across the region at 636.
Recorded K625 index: 1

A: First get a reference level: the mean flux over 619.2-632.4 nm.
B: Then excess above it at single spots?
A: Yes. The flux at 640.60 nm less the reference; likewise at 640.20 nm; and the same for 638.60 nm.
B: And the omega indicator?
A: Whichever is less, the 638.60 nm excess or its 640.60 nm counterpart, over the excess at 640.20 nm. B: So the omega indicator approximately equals 1.4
